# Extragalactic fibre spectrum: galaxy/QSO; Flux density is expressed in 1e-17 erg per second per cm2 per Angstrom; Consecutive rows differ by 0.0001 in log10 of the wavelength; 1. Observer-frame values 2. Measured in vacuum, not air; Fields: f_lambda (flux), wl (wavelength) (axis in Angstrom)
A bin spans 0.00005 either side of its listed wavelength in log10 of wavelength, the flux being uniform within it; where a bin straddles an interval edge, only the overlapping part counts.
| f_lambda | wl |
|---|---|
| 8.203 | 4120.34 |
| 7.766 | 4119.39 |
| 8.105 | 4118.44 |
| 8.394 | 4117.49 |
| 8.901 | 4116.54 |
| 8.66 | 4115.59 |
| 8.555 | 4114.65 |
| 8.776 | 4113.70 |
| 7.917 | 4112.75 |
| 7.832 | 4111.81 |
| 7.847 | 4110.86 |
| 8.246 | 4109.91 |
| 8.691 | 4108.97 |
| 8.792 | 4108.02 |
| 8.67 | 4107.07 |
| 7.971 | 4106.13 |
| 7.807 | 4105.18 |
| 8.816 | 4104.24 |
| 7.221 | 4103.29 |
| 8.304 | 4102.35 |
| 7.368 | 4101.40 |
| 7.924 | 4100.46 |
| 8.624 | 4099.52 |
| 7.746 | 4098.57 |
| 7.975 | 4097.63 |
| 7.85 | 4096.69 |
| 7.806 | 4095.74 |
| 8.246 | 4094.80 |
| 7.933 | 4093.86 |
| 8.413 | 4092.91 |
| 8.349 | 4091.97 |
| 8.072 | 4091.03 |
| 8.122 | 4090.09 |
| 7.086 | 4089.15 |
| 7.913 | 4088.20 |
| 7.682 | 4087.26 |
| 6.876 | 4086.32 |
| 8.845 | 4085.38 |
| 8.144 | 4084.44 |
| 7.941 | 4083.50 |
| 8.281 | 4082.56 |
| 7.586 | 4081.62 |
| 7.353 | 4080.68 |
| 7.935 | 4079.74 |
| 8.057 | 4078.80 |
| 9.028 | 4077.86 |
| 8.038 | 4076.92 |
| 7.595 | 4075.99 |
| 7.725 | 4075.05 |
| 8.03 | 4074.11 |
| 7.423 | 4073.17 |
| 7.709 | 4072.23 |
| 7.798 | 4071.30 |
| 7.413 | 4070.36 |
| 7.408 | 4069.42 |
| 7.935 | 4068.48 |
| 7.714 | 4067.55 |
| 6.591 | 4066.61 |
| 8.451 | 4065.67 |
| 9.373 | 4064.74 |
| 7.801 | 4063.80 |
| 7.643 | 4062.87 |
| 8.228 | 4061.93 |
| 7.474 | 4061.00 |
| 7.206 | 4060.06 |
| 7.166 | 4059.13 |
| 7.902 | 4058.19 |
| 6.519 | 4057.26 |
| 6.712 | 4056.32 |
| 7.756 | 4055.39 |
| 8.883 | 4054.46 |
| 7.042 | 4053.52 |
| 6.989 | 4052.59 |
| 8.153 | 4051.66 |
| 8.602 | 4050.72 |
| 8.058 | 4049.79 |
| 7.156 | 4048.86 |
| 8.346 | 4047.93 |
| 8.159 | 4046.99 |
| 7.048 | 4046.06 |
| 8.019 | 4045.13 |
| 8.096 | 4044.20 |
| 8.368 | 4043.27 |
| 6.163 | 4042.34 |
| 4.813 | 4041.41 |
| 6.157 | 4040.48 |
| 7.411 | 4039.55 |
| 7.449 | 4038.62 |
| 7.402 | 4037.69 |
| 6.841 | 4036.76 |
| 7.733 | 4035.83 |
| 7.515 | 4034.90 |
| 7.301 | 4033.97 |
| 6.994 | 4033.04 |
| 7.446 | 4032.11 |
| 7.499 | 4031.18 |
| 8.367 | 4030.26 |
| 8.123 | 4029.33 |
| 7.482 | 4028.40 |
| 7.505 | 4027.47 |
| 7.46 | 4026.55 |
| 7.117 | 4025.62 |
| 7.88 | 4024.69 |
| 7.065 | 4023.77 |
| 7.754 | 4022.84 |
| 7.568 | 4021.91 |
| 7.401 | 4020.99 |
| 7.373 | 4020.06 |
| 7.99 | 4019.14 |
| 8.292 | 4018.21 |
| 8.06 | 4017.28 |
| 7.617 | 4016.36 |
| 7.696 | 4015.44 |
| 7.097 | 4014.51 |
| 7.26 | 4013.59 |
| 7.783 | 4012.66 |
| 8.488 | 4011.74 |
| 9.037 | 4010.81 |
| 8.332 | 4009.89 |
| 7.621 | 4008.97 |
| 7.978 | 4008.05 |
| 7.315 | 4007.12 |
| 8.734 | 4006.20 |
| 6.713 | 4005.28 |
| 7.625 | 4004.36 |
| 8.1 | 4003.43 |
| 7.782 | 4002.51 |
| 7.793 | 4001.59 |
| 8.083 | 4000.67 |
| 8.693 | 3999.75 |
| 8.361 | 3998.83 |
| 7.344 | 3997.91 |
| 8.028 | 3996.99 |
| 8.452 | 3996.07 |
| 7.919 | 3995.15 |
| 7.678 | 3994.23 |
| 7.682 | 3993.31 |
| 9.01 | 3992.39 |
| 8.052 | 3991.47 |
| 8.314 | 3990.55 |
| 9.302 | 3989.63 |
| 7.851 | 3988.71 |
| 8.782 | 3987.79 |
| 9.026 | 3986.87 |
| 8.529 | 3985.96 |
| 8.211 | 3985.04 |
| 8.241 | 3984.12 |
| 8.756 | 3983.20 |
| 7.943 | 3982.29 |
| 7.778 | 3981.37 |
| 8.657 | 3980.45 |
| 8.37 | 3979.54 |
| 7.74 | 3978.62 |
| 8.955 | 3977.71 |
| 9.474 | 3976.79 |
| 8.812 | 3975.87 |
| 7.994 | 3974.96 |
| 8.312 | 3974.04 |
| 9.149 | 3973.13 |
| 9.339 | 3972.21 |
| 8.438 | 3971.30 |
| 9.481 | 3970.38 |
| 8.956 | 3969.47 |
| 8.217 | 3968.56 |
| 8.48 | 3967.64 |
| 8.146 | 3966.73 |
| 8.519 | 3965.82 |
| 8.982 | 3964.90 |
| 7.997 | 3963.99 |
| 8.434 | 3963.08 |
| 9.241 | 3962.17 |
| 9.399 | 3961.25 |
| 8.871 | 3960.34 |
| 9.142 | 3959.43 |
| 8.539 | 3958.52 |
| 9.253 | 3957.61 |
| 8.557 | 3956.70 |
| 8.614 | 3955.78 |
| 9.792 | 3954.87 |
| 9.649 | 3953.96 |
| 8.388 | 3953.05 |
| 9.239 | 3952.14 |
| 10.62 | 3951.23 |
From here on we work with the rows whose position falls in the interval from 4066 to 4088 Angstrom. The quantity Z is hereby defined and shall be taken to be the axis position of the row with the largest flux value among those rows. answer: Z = 4077.86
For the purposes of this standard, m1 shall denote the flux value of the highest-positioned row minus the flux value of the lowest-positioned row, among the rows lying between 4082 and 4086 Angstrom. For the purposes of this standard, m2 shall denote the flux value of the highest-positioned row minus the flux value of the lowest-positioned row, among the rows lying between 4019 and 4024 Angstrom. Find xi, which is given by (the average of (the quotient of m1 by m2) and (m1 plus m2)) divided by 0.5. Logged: -1.0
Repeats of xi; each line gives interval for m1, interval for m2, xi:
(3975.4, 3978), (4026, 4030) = 1.0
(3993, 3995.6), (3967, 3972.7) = 1.4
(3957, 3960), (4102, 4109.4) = 0.0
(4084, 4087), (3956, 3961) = -5.0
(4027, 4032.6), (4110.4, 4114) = 0.8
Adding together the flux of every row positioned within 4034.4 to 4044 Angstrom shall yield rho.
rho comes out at 69.9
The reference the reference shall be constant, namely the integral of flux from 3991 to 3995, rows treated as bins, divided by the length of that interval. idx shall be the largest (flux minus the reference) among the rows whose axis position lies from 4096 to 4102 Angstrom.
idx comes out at 0.54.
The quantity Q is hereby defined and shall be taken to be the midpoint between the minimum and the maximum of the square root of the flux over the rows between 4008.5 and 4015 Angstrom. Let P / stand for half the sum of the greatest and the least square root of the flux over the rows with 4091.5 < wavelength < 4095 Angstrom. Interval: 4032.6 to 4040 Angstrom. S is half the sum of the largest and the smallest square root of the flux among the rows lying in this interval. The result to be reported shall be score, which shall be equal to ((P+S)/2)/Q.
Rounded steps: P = 2.86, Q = 2.84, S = 2.70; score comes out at 0.98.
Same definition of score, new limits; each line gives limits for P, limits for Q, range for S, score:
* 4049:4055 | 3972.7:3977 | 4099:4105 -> 0.96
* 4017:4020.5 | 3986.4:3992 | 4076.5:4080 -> 0.98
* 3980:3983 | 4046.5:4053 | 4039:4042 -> 0.95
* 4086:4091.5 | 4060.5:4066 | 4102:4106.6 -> 0.96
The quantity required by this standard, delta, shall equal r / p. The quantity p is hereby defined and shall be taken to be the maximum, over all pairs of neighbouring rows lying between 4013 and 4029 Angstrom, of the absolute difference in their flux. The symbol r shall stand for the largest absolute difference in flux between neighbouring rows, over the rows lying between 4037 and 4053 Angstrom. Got 2.7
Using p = 0.8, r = 2.2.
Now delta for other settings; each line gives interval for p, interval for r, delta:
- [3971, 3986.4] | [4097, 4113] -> 1.3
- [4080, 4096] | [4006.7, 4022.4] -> 0.4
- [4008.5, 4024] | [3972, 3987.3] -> 1.7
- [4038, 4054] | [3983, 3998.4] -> 0.7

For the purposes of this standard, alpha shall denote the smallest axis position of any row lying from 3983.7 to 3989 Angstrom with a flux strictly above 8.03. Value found 3984.12 Angstrom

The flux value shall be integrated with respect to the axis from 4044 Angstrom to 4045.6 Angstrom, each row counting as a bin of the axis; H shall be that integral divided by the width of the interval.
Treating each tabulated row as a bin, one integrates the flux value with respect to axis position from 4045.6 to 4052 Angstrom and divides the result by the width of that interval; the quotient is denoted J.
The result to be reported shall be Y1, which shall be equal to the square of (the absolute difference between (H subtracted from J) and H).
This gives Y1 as 67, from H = 8.06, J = 7.92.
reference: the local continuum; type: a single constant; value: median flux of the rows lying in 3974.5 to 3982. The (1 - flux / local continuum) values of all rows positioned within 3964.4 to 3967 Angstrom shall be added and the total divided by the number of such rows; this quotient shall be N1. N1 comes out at -0.004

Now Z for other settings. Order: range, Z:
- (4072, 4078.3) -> 4077.86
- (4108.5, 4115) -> 4113.70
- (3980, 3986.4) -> 3983.20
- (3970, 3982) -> 3970.38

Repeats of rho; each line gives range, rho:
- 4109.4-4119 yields 83.2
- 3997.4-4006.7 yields 79.2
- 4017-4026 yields 76.5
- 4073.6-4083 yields 79.6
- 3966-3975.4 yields 86.5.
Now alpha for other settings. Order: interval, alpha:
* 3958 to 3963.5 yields 3958.52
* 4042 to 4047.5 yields 4043.27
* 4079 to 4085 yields 4082.56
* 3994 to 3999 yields 3996.07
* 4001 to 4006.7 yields 4003.43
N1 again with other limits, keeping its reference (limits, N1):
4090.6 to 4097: 0.049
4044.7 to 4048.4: 0.073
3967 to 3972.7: -0.036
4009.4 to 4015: 0.060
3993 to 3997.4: 0.066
